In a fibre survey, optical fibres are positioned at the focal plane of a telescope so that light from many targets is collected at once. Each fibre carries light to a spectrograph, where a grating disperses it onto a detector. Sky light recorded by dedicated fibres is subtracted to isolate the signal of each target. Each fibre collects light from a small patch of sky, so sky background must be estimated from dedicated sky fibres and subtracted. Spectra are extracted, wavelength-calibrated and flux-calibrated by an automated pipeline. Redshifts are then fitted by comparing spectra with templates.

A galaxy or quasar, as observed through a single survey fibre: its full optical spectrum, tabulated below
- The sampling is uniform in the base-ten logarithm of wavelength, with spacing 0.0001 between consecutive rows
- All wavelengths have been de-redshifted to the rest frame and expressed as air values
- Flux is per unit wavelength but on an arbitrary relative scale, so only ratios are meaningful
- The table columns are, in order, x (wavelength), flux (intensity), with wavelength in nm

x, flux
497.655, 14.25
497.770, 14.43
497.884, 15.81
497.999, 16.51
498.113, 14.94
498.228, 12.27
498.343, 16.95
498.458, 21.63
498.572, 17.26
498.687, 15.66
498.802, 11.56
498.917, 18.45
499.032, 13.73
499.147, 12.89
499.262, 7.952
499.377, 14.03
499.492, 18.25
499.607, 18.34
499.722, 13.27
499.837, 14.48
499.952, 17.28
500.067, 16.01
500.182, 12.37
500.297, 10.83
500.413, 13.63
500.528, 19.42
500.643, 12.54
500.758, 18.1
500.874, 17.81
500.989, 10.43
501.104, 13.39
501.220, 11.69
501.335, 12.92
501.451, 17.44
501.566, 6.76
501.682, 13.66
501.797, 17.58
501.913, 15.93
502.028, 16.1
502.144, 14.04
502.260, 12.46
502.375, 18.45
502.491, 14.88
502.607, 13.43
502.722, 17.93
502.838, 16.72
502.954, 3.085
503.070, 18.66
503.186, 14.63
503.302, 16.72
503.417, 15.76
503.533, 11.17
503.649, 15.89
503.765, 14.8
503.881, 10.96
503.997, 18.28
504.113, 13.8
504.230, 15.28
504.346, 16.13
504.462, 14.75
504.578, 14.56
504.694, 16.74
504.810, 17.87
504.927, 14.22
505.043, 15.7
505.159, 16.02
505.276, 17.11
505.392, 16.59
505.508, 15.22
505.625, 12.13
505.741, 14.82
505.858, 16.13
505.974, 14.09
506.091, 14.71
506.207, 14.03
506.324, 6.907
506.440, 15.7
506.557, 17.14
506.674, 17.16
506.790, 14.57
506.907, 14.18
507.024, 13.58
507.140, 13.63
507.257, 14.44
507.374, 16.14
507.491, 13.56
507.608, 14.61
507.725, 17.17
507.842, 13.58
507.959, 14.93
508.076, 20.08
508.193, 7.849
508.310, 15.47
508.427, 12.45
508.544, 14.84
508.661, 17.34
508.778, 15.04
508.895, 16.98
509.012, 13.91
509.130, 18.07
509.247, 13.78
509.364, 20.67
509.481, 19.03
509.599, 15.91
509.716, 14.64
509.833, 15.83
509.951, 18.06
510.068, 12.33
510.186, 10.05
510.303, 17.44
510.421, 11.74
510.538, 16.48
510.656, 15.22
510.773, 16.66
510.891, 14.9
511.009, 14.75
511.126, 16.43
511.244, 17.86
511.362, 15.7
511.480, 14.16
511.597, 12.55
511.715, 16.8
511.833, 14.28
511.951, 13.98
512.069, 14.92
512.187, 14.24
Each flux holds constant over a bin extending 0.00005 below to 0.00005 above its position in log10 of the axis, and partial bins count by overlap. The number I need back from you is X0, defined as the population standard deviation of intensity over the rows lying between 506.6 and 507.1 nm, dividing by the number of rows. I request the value 1.4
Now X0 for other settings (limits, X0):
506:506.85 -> 3.2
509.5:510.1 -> 1.9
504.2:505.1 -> 1.1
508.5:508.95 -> 1.1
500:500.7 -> 2.8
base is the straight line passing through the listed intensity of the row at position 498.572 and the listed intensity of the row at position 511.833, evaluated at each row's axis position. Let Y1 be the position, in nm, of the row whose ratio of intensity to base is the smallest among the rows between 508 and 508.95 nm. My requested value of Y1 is 508.193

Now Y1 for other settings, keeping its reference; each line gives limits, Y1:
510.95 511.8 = 511.597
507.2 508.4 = 508.193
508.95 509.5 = 509.247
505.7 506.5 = 506.324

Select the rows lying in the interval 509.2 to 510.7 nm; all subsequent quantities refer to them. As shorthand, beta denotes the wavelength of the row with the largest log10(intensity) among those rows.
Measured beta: 509.364 nm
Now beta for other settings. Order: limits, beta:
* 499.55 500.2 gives 499.607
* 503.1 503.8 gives 503.302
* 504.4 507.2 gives 504.810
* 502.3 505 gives 503.070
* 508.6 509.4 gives 509.364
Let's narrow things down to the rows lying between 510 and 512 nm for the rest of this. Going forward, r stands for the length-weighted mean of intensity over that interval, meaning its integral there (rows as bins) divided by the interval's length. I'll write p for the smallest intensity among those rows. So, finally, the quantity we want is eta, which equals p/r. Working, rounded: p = 10.05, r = 14.8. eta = 0.7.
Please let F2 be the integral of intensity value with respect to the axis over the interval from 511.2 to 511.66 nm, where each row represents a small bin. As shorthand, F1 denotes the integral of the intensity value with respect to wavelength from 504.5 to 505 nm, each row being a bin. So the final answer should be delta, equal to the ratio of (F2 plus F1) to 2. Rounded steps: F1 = 7.9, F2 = 6.9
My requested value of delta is 7.4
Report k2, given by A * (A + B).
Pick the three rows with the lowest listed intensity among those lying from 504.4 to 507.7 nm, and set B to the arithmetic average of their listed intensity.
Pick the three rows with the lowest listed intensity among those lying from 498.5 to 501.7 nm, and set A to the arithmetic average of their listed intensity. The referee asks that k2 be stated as 161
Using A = 8.4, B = 10.9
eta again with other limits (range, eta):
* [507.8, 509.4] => 0.5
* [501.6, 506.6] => 0.2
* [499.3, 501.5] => 0.7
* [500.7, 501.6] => 0.5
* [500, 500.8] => 0.7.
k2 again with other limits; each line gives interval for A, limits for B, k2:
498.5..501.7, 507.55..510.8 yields 153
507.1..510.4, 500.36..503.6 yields 170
